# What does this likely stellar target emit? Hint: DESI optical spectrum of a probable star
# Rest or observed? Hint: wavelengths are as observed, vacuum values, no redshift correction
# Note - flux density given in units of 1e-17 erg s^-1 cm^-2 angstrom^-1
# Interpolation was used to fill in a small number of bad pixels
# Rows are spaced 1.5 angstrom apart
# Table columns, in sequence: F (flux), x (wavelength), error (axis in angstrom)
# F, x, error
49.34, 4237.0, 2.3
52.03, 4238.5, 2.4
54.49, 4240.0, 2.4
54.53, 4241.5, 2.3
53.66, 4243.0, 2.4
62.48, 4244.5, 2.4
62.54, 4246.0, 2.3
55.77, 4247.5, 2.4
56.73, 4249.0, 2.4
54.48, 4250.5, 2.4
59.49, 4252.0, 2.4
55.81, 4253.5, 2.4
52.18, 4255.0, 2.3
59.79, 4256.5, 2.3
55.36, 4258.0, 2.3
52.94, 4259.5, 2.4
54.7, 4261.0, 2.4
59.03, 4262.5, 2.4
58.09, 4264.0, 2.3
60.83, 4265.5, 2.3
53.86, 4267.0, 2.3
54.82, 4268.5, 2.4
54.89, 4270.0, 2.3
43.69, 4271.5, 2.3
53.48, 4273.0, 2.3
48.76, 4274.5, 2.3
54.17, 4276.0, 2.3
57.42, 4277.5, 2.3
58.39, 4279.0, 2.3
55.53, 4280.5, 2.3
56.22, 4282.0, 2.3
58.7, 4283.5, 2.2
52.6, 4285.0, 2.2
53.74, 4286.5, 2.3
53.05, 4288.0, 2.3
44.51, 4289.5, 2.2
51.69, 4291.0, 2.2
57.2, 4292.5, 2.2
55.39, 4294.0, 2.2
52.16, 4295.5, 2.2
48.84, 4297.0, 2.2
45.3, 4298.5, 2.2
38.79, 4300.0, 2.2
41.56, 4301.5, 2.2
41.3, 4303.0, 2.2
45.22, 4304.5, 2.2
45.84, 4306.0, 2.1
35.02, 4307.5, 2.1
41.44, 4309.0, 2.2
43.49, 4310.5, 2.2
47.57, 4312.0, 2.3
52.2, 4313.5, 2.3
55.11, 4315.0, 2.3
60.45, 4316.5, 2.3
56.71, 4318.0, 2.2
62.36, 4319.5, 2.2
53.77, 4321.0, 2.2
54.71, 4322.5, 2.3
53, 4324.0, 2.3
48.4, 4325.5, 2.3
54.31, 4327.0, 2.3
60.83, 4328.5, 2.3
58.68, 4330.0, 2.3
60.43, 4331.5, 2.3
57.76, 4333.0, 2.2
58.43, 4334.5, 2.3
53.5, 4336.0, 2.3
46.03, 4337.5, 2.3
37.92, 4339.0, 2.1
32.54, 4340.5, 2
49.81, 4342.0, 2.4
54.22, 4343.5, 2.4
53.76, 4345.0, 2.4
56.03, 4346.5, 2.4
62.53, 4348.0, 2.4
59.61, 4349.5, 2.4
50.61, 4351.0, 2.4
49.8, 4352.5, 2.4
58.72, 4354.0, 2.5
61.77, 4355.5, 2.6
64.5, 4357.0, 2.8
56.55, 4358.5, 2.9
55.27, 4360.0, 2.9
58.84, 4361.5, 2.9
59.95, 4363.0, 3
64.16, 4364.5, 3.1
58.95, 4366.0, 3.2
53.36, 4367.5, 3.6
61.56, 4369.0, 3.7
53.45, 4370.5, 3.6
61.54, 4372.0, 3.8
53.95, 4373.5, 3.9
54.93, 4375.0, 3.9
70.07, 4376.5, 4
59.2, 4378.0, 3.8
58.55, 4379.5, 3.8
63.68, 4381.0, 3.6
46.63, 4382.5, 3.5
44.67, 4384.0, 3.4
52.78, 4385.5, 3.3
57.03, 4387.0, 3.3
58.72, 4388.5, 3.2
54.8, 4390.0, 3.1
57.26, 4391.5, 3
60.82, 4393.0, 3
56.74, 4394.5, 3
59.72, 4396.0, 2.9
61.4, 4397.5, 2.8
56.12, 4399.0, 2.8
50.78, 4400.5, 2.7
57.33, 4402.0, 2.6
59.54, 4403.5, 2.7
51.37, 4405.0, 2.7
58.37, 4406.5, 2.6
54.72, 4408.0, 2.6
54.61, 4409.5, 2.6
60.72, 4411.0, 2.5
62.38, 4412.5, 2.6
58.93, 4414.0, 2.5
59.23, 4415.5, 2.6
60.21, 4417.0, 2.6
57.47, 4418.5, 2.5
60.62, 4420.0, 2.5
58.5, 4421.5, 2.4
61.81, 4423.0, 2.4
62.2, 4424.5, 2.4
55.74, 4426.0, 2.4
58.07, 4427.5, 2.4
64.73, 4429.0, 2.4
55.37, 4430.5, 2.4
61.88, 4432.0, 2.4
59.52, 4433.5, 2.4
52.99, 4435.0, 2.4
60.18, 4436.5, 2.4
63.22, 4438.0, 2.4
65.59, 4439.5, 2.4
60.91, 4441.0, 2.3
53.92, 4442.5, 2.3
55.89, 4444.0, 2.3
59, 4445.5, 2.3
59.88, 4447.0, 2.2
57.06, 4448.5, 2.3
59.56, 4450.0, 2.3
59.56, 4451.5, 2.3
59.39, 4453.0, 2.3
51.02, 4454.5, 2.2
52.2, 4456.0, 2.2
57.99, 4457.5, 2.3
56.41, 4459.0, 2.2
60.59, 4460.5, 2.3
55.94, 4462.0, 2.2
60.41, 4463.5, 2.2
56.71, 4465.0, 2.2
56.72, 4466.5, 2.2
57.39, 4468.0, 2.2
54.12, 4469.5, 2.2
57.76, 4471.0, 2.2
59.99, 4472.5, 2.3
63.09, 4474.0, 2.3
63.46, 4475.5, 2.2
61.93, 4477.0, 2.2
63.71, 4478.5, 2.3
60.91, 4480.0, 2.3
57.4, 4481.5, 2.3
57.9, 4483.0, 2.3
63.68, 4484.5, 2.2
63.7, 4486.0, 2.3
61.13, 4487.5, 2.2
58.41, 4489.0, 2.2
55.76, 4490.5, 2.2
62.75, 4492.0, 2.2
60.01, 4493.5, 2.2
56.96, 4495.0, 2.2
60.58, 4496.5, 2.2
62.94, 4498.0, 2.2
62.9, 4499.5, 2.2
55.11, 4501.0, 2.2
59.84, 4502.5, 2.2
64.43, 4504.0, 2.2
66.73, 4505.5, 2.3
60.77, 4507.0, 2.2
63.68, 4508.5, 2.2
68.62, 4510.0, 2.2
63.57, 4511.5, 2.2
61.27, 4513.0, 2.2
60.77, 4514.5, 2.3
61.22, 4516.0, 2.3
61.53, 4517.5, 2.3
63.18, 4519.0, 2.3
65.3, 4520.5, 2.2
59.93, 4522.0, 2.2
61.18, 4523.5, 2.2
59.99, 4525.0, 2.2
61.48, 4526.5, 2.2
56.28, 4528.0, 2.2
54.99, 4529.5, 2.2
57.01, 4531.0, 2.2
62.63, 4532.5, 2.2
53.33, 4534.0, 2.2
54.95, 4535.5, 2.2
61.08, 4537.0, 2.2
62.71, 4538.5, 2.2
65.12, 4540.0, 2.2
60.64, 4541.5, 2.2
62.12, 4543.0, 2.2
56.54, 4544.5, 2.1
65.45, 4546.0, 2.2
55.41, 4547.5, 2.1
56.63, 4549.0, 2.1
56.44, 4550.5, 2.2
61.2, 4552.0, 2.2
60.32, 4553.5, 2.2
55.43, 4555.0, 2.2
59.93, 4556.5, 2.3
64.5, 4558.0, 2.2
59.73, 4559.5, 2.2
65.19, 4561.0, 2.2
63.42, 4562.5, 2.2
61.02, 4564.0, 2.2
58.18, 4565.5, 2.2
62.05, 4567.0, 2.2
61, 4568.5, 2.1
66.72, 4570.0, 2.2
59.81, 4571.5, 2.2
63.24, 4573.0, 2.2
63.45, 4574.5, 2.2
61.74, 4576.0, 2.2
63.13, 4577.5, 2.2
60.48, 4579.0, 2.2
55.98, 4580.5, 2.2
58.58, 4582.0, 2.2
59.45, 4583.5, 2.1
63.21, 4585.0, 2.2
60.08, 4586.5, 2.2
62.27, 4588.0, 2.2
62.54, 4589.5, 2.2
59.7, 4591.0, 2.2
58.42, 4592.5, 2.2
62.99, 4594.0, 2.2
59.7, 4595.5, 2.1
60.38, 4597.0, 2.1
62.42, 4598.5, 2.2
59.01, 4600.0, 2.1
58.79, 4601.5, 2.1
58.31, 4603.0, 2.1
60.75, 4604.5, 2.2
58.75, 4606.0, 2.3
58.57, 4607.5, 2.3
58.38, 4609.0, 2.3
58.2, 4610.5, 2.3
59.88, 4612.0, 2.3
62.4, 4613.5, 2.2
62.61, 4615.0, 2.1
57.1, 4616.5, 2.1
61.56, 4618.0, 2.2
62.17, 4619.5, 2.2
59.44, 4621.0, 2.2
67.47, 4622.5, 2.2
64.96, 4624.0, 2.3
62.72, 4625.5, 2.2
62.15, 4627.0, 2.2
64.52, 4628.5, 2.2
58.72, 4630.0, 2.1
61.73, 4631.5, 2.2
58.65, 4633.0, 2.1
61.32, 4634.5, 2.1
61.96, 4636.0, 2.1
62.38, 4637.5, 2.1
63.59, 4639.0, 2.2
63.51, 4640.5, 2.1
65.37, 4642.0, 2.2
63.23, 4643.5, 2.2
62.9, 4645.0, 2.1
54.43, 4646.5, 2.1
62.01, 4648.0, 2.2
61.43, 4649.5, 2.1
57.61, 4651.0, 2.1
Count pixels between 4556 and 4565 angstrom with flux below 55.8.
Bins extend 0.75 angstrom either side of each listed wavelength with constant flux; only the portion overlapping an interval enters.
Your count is 0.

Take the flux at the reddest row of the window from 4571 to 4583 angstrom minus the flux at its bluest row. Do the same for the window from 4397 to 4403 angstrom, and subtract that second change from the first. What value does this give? 2.8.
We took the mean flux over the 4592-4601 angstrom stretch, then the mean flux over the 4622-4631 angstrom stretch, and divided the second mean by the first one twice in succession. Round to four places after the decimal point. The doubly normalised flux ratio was 0.0173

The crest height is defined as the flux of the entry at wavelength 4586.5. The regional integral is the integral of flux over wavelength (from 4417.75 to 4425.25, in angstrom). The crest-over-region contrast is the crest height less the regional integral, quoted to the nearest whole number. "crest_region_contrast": -391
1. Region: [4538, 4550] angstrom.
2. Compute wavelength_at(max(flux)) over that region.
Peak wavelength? 4546.0 angstrom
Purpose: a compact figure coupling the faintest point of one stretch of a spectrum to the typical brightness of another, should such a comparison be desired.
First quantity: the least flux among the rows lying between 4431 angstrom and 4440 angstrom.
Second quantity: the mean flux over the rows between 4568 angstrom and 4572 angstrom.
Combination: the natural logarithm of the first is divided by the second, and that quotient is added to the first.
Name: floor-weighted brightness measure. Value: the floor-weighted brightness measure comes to 53.1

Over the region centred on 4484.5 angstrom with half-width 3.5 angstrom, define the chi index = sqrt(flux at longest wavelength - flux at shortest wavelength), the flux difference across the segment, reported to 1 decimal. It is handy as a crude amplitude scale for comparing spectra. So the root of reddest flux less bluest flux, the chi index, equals 1.9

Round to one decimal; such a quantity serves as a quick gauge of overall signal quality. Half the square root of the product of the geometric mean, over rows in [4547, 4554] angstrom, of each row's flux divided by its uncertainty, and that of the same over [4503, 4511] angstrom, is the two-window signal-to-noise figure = 14.0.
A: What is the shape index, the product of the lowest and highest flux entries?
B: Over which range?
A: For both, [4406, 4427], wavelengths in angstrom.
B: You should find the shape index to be 3407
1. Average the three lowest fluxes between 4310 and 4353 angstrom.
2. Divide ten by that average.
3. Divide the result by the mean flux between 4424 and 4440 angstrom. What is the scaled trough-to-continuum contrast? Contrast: 0.0044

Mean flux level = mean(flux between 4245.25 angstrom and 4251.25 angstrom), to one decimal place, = 57.4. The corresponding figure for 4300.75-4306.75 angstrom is 43.5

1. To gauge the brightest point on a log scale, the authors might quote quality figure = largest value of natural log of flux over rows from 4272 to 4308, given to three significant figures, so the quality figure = 4.07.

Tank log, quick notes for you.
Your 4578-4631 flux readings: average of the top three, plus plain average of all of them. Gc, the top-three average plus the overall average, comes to 126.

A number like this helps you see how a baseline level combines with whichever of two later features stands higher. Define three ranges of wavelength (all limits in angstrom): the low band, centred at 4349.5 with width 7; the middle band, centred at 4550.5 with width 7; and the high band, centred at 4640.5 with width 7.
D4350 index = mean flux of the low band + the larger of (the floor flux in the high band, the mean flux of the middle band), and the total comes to 118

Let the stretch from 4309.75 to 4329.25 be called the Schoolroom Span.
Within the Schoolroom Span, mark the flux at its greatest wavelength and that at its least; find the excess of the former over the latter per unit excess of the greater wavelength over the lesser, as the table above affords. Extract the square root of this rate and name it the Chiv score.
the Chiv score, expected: 1.0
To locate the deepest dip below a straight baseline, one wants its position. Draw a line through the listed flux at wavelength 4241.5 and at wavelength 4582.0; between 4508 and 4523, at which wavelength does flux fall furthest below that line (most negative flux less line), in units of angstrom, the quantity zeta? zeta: 4522.0 angstrom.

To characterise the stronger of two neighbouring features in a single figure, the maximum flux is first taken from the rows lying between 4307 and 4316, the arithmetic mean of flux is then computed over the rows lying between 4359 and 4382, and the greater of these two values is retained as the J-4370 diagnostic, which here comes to 59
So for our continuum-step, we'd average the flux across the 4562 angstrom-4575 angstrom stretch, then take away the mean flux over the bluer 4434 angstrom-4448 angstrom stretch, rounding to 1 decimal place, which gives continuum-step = 3.0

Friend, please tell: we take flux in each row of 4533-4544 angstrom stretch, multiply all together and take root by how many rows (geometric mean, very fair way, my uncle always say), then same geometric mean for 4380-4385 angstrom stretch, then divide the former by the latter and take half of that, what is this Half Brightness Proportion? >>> 0.59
